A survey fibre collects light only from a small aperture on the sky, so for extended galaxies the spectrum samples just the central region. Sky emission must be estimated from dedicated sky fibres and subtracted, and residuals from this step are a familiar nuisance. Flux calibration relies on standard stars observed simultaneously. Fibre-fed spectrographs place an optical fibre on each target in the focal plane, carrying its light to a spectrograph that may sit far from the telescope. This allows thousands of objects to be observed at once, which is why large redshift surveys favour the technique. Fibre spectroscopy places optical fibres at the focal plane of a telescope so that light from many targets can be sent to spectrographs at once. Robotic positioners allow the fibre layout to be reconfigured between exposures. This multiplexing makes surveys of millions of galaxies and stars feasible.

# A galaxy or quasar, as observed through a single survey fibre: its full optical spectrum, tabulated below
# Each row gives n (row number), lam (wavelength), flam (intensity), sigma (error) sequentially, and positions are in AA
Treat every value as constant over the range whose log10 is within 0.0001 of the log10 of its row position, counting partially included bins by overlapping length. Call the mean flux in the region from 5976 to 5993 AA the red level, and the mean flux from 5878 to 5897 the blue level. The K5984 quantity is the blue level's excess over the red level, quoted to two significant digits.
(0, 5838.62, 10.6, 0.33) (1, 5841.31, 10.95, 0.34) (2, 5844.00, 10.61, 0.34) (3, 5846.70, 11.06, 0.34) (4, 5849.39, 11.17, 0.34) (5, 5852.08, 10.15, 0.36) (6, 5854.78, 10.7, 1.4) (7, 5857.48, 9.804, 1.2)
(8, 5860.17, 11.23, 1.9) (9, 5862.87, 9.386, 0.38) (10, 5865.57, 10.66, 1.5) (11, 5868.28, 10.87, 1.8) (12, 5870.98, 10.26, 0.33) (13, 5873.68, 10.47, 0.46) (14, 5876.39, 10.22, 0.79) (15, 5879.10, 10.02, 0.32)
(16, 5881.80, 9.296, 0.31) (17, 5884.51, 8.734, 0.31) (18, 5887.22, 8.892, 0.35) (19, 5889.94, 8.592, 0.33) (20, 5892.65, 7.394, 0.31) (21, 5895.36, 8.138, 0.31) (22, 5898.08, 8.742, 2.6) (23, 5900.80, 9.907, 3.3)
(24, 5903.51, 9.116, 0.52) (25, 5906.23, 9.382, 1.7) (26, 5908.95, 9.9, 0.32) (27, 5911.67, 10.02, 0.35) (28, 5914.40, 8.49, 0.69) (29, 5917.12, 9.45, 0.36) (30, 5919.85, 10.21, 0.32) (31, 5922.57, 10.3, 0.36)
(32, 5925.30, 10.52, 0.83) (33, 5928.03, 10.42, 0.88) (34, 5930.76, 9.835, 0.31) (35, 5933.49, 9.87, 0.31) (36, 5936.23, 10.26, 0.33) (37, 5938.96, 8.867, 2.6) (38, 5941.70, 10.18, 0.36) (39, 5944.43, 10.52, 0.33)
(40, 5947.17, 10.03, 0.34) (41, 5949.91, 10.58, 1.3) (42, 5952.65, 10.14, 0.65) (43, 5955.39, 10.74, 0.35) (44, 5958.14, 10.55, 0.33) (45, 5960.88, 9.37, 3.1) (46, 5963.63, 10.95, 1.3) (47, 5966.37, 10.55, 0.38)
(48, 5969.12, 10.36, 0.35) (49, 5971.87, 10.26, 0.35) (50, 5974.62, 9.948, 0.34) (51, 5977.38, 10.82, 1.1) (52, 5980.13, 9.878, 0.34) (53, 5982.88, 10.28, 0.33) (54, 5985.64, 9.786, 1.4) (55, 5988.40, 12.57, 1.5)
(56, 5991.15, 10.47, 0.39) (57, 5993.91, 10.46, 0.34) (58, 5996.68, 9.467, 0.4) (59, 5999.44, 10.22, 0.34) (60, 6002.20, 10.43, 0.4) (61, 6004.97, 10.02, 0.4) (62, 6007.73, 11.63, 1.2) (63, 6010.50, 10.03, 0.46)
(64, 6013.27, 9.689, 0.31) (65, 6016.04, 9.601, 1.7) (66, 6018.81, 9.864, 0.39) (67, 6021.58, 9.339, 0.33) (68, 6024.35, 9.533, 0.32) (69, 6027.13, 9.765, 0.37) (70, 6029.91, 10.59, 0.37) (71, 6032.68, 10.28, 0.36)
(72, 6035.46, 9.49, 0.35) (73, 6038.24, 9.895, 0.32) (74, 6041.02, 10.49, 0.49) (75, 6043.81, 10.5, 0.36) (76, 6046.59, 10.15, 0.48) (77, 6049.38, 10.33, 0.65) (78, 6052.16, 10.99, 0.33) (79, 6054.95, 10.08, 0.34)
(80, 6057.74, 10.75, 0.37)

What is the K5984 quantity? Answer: -1.9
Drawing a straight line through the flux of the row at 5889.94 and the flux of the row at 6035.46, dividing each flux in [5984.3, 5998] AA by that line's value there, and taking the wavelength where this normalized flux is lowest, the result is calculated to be 5996.68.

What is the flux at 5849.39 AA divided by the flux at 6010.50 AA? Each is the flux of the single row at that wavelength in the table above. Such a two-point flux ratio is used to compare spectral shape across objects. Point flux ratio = 1.11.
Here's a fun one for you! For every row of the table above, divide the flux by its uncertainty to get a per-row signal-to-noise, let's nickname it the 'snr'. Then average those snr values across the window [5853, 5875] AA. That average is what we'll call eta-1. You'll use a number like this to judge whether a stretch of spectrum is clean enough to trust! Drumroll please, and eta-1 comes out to 14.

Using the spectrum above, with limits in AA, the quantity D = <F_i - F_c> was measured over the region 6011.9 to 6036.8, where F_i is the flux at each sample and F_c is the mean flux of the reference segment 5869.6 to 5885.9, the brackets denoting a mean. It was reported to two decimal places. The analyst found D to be -0.04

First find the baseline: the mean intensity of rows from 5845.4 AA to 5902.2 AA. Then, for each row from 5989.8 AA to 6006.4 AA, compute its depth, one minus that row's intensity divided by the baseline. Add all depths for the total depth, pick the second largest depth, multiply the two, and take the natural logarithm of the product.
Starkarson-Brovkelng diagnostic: -5.2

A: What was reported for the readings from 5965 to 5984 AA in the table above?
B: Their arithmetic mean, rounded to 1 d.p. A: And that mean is 10.3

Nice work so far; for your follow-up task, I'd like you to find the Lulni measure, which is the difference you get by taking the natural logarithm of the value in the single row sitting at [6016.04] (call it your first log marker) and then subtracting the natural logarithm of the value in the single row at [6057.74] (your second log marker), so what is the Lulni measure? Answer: -0.11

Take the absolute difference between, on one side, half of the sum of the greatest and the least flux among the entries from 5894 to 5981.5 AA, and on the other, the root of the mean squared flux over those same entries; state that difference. 0.43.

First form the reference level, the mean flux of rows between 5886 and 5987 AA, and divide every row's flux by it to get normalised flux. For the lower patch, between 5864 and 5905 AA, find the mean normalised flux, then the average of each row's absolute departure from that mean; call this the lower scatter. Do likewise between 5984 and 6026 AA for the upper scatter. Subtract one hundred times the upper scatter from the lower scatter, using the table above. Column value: -6.1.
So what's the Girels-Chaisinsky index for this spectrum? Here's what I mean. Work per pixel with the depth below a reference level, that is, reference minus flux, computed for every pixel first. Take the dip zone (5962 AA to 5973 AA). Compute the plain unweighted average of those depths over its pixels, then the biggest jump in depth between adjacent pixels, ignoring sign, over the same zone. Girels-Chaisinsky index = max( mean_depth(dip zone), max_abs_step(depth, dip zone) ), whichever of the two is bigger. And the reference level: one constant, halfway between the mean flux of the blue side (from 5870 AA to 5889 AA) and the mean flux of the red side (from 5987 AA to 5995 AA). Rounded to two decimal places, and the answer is 0.40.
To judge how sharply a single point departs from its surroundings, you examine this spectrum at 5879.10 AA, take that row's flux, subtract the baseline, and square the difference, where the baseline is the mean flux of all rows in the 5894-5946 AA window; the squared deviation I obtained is 0.11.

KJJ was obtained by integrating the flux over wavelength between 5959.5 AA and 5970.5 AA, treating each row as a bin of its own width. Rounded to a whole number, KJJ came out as 113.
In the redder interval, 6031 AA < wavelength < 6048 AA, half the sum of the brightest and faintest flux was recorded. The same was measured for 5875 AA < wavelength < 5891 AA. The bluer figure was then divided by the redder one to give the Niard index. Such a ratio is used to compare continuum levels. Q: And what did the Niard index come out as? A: 0.94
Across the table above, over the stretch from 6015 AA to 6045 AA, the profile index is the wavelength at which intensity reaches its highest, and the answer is 6029.91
